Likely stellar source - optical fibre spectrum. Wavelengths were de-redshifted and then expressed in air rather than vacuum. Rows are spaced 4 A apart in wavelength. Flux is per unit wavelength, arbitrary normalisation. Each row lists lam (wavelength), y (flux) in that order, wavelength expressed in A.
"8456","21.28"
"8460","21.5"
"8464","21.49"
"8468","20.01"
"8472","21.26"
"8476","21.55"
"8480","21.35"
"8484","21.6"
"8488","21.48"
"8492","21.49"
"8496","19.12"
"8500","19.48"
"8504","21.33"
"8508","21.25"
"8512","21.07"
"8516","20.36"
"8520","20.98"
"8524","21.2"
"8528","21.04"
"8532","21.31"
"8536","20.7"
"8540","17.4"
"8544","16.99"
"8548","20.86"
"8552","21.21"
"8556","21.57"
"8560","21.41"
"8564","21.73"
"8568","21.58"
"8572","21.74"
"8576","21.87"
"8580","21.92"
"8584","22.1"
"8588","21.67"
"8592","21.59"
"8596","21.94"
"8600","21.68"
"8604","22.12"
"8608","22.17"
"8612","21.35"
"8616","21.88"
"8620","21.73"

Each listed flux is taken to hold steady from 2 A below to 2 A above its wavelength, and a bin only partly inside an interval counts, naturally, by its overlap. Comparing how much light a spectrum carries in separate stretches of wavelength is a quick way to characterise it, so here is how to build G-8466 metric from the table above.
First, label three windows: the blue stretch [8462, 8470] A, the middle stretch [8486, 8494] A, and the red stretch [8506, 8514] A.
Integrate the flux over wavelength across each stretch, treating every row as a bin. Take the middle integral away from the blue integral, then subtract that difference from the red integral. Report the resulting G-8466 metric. 175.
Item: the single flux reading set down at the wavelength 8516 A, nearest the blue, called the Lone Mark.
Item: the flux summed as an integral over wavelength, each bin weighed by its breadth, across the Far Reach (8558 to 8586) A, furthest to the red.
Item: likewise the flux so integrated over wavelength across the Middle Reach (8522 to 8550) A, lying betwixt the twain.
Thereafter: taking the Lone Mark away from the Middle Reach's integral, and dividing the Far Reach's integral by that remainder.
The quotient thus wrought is 1.13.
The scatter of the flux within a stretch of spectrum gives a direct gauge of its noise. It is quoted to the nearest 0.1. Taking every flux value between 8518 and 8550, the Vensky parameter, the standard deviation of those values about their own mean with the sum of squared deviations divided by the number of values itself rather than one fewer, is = 1.7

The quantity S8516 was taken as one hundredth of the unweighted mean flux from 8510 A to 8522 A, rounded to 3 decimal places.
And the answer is 0.208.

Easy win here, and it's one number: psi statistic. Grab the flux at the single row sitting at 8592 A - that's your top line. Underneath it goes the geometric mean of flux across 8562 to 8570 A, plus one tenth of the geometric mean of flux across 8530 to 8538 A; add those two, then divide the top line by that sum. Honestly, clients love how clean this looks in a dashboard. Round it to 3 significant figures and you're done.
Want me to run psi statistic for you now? 0.909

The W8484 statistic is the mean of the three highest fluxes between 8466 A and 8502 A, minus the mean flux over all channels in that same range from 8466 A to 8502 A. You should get 0.7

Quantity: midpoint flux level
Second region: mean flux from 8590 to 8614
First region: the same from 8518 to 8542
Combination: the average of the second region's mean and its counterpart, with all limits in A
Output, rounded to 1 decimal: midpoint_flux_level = 21.1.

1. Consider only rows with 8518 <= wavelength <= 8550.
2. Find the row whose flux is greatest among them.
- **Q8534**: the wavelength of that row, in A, 8532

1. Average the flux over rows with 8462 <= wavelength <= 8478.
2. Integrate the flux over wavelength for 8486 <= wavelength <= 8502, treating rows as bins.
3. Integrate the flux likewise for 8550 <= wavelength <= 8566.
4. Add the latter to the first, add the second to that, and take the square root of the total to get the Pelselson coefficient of 26.3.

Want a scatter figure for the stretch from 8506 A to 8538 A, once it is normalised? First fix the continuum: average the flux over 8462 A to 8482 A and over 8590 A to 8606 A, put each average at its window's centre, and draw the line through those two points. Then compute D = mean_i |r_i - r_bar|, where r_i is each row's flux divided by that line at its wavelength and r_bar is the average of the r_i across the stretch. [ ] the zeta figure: 0.01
